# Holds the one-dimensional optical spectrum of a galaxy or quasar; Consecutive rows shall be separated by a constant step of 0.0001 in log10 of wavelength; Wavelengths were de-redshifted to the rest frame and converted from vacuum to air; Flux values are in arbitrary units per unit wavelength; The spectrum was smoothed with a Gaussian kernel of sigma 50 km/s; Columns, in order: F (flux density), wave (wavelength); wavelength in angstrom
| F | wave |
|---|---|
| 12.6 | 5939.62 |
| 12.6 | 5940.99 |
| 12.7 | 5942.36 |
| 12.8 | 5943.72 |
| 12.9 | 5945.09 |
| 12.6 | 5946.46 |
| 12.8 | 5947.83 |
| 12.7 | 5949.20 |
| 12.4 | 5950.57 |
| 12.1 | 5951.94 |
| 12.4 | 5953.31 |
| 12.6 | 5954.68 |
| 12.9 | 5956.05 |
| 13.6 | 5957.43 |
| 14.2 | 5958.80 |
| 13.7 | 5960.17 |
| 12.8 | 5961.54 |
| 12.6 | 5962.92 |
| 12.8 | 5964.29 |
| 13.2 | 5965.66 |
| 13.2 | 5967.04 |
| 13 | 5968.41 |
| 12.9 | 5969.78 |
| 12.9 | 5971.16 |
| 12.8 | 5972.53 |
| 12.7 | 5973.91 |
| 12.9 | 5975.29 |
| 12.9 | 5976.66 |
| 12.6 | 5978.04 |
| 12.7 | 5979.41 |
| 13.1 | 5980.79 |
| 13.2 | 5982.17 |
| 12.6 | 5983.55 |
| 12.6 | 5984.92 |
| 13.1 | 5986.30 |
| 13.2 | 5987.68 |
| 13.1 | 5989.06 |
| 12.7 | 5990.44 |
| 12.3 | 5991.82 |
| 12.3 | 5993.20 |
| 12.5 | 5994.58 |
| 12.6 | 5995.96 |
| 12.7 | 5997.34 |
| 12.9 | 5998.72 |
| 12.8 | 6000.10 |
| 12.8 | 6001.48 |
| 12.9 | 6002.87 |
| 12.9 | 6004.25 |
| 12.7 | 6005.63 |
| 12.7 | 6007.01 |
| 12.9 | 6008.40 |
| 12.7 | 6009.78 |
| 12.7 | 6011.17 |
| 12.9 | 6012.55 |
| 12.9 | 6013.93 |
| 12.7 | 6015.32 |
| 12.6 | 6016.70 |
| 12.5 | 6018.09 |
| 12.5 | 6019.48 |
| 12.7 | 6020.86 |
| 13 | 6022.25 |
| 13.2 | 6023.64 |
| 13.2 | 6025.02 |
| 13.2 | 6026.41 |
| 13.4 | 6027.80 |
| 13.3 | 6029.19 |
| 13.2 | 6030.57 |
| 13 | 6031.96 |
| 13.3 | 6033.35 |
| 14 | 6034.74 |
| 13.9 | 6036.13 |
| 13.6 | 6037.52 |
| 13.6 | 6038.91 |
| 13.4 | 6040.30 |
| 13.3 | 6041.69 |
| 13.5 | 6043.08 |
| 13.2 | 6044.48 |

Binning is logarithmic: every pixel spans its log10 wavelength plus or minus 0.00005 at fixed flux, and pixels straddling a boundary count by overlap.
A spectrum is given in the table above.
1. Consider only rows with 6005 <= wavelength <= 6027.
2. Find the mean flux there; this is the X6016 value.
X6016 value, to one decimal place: 12.8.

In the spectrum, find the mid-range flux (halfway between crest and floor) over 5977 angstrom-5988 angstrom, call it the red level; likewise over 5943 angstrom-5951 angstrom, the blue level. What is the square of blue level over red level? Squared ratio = 0.96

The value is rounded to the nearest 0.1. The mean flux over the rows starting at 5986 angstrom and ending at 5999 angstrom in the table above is 12.7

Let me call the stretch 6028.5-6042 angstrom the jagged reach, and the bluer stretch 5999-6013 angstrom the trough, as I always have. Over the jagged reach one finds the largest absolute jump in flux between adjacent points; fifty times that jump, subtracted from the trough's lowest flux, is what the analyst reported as -22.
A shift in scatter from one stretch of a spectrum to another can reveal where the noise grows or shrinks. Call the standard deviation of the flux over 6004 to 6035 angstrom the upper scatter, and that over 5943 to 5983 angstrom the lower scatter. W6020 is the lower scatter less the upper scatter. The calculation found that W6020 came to 0.1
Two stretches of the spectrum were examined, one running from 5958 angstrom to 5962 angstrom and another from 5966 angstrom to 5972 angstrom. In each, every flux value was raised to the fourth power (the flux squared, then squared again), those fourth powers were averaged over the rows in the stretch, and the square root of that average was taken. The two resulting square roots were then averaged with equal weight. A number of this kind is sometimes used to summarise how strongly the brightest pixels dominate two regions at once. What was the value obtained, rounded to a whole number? 177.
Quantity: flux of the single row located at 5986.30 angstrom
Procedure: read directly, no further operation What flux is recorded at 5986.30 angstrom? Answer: 13.1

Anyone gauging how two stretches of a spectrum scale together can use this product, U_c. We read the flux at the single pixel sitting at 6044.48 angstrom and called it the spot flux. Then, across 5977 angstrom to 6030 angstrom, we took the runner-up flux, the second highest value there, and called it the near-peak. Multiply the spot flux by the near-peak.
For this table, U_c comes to 176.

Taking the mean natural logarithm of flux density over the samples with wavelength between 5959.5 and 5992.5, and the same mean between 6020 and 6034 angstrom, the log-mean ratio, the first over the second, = 0.99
